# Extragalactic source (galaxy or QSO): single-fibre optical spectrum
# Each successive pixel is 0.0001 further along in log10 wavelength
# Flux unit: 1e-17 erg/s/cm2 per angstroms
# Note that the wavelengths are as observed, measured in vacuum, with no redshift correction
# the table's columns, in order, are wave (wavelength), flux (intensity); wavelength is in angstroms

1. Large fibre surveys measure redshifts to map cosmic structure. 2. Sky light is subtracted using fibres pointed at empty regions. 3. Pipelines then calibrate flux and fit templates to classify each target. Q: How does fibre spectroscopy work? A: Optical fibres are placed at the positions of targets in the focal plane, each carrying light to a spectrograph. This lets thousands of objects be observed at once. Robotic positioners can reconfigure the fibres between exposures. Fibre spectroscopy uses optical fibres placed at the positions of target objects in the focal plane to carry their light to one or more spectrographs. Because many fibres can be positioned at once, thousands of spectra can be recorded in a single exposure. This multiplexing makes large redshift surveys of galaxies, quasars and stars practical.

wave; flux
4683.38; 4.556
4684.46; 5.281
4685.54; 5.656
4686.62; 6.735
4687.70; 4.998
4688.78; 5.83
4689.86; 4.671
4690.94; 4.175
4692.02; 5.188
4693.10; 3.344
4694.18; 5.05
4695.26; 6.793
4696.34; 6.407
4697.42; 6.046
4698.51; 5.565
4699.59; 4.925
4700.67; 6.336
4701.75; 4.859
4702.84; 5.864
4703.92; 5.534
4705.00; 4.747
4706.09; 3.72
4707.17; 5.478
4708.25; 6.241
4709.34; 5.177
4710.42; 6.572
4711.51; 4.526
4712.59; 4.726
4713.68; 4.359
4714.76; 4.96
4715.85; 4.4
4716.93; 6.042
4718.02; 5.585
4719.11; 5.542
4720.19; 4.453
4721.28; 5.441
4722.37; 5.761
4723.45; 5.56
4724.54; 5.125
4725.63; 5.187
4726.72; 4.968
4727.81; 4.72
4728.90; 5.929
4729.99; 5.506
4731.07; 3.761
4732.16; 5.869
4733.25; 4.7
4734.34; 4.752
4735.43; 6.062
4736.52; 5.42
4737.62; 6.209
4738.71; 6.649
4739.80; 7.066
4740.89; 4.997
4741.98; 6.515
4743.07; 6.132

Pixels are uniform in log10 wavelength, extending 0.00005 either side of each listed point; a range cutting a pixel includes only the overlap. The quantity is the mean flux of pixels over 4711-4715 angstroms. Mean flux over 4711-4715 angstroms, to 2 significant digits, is 4.6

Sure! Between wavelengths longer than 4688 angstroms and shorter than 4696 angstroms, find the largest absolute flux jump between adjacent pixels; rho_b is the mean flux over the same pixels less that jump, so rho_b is 3.2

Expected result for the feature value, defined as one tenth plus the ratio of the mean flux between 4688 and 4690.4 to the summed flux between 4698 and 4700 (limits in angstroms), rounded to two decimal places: 0.60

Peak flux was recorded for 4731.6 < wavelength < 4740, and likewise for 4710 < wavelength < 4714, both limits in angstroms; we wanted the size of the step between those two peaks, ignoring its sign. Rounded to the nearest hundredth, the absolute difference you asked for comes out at 0.49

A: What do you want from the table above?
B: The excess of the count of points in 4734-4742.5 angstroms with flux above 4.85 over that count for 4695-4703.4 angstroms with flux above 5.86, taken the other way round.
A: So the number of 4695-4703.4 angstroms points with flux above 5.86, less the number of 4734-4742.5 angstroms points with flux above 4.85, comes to -2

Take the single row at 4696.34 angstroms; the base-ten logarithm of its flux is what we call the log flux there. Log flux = 0.807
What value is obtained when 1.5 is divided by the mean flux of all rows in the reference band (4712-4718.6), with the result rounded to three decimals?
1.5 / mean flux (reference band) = 0.299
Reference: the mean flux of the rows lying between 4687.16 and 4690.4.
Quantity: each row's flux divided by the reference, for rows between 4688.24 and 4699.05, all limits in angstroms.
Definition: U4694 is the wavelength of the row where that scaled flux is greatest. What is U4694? 4695.26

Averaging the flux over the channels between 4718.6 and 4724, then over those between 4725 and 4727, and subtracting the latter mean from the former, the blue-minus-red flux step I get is 0.27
